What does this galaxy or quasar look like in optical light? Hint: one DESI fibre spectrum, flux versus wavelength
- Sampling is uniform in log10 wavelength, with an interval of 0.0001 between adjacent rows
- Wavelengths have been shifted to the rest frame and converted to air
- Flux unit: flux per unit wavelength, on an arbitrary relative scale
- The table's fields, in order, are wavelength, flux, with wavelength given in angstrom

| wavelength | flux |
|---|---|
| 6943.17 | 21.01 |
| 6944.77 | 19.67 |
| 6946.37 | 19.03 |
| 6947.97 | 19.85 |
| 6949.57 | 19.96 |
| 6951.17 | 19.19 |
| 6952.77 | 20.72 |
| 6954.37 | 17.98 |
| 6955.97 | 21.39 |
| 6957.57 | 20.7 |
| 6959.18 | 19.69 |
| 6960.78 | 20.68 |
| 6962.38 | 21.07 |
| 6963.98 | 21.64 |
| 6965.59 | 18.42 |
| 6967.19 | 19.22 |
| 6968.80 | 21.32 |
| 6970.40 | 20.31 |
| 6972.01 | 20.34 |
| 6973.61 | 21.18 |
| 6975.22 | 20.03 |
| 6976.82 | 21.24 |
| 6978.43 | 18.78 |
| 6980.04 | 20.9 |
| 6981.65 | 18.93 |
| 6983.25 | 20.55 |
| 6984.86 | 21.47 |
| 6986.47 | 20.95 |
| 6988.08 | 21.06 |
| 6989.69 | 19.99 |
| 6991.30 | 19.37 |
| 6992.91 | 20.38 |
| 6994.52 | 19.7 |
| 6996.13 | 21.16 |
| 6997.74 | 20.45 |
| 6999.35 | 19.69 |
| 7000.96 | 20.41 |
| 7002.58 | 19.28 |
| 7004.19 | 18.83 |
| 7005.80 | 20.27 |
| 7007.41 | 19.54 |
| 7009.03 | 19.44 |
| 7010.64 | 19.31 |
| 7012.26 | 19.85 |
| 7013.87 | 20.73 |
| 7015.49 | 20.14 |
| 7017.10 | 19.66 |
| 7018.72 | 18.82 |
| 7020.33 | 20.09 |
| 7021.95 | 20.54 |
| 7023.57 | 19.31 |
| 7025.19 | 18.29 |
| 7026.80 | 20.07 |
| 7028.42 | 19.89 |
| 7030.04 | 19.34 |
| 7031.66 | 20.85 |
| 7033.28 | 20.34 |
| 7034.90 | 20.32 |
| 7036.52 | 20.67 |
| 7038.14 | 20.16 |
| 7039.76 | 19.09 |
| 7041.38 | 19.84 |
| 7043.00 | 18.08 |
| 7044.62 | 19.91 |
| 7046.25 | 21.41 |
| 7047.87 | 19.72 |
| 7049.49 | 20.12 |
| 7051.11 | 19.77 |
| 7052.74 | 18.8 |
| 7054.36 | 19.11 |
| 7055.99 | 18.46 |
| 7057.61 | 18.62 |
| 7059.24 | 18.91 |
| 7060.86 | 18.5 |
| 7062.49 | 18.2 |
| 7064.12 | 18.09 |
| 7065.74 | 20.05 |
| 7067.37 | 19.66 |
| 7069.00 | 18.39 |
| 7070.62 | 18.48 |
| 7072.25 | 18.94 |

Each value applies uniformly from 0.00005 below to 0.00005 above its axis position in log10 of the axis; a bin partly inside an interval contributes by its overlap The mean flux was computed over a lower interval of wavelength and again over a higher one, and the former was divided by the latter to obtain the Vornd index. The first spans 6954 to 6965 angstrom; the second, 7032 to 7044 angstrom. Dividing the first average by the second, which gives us 1.034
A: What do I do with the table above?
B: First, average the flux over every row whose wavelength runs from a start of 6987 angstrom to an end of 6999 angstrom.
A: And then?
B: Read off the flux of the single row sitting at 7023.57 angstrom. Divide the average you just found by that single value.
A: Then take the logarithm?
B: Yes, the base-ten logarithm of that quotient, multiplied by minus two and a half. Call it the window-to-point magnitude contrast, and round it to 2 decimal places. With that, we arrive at -0.05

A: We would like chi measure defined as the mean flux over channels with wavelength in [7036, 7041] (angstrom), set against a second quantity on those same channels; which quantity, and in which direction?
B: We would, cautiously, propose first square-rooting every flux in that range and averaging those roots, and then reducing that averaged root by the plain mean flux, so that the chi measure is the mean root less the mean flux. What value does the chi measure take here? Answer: -15.5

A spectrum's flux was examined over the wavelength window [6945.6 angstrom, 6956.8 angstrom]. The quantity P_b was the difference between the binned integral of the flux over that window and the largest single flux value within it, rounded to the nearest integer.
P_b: 200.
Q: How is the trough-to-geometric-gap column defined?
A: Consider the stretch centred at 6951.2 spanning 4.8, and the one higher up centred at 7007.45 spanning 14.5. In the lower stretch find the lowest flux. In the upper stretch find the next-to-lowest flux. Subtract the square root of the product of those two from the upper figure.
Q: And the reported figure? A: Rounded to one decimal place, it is 0.0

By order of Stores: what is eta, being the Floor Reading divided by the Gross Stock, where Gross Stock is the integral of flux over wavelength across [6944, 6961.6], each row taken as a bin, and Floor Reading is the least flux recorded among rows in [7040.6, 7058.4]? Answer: 0.0516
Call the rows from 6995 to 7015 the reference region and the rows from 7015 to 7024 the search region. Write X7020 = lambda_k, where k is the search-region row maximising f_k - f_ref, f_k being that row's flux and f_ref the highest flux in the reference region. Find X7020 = 7021.95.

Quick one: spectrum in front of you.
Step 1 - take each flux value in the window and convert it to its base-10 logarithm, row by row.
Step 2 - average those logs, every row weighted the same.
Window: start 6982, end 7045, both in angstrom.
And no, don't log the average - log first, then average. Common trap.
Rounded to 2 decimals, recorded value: 1.30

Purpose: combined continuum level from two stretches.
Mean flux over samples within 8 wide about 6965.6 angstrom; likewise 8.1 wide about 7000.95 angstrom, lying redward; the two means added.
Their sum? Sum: 40.1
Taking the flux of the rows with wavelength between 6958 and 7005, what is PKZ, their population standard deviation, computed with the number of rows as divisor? 0.89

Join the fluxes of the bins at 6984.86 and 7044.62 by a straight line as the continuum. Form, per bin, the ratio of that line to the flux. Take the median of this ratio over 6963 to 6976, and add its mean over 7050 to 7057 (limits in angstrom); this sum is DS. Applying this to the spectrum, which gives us 2.11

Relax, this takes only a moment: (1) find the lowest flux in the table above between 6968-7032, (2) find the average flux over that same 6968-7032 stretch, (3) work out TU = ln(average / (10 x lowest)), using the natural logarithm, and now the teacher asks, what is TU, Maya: -2.21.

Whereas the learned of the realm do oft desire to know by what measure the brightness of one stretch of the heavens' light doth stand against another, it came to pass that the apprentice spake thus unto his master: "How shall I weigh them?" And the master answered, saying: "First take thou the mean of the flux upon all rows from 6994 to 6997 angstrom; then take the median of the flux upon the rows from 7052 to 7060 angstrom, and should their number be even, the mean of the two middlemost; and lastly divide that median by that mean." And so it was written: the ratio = 0.92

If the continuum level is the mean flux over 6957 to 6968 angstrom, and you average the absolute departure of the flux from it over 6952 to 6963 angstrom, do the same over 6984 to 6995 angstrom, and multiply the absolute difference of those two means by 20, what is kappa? 5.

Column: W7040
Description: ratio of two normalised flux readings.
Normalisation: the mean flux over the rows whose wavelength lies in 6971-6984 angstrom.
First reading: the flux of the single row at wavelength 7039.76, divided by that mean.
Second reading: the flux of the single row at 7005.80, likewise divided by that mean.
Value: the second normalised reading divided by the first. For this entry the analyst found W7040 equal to 1.06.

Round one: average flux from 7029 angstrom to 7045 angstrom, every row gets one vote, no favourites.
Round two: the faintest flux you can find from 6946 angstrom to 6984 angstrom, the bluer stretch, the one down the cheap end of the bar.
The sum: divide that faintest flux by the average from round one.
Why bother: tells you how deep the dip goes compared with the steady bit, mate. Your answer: 0.91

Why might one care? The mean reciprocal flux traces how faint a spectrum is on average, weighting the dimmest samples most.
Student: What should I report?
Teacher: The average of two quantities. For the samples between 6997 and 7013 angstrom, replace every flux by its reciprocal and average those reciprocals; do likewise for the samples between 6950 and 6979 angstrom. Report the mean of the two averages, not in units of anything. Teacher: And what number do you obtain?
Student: 0.0502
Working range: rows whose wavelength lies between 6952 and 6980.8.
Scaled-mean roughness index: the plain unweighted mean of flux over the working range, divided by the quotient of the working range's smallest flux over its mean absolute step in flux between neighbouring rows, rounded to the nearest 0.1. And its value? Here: 1.6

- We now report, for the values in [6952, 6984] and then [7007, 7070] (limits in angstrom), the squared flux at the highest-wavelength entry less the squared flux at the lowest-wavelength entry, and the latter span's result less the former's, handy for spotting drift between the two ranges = -37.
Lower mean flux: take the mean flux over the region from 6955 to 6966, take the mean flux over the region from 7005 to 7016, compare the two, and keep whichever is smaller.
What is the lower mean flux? 19.9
